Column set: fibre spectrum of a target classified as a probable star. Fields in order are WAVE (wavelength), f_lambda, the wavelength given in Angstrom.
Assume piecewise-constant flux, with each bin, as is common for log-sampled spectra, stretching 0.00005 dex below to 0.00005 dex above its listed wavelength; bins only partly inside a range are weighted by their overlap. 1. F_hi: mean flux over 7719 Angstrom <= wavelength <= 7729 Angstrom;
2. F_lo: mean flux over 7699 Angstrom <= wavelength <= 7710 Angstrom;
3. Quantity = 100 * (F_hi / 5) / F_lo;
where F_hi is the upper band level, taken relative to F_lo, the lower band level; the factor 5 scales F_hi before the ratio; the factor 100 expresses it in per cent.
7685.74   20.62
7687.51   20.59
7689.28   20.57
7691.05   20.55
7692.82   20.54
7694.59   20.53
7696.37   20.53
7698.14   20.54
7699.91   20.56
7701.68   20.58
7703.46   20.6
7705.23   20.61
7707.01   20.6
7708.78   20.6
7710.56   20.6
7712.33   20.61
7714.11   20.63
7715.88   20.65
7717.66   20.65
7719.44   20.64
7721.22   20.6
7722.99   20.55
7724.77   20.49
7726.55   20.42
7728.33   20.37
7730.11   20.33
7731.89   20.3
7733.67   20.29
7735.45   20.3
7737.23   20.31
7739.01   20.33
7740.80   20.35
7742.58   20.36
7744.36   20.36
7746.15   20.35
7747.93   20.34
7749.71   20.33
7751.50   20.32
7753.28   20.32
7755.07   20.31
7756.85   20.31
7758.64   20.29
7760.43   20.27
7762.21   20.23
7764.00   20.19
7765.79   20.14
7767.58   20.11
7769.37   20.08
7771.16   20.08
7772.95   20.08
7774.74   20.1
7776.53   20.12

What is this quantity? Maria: 19.9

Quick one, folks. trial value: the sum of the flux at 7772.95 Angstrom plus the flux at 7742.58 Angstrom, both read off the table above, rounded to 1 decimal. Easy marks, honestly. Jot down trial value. 40.4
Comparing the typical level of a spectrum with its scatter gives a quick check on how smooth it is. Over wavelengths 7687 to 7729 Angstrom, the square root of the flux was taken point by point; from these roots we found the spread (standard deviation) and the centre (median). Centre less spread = 4.53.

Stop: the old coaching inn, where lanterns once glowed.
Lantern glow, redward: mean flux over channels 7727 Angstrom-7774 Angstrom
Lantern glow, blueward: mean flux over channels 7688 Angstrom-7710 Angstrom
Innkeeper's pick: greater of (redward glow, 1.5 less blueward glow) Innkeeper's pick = 20.27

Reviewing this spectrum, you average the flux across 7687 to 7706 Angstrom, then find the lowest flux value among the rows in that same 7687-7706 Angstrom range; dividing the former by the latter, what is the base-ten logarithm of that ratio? 0.001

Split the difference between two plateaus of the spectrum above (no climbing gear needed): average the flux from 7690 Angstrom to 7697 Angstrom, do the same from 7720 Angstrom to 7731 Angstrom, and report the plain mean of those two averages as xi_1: 20.50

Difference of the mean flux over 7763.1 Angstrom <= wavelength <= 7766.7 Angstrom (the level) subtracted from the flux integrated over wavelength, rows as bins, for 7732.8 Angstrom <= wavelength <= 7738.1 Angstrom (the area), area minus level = 88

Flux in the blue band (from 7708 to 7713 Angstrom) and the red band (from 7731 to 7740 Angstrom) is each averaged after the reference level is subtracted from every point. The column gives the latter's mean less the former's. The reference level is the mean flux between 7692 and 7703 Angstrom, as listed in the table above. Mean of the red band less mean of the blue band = -0.297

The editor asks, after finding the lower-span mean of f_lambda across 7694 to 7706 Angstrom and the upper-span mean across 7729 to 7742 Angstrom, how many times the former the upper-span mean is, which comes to 0.99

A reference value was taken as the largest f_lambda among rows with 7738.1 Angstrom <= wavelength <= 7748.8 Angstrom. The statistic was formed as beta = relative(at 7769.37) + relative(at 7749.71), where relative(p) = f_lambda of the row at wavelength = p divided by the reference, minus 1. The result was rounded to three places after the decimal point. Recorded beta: -0.015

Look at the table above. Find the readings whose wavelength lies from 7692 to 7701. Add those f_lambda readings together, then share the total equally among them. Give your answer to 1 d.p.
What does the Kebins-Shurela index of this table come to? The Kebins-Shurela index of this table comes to 20.5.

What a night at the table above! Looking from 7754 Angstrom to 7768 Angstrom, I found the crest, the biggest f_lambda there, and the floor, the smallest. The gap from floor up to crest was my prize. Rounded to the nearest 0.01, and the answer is 0.20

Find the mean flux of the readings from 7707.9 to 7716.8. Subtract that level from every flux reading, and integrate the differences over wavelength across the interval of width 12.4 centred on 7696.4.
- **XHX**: -1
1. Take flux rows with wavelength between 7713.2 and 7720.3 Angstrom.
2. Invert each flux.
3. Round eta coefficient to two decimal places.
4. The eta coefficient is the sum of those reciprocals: 0.19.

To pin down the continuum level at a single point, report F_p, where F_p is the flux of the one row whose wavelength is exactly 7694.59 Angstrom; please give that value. 20.53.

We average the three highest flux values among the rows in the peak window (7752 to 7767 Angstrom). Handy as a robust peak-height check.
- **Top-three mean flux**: 20.31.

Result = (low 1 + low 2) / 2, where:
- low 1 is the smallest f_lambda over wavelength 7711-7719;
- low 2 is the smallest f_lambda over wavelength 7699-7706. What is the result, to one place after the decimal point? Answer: 20.6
